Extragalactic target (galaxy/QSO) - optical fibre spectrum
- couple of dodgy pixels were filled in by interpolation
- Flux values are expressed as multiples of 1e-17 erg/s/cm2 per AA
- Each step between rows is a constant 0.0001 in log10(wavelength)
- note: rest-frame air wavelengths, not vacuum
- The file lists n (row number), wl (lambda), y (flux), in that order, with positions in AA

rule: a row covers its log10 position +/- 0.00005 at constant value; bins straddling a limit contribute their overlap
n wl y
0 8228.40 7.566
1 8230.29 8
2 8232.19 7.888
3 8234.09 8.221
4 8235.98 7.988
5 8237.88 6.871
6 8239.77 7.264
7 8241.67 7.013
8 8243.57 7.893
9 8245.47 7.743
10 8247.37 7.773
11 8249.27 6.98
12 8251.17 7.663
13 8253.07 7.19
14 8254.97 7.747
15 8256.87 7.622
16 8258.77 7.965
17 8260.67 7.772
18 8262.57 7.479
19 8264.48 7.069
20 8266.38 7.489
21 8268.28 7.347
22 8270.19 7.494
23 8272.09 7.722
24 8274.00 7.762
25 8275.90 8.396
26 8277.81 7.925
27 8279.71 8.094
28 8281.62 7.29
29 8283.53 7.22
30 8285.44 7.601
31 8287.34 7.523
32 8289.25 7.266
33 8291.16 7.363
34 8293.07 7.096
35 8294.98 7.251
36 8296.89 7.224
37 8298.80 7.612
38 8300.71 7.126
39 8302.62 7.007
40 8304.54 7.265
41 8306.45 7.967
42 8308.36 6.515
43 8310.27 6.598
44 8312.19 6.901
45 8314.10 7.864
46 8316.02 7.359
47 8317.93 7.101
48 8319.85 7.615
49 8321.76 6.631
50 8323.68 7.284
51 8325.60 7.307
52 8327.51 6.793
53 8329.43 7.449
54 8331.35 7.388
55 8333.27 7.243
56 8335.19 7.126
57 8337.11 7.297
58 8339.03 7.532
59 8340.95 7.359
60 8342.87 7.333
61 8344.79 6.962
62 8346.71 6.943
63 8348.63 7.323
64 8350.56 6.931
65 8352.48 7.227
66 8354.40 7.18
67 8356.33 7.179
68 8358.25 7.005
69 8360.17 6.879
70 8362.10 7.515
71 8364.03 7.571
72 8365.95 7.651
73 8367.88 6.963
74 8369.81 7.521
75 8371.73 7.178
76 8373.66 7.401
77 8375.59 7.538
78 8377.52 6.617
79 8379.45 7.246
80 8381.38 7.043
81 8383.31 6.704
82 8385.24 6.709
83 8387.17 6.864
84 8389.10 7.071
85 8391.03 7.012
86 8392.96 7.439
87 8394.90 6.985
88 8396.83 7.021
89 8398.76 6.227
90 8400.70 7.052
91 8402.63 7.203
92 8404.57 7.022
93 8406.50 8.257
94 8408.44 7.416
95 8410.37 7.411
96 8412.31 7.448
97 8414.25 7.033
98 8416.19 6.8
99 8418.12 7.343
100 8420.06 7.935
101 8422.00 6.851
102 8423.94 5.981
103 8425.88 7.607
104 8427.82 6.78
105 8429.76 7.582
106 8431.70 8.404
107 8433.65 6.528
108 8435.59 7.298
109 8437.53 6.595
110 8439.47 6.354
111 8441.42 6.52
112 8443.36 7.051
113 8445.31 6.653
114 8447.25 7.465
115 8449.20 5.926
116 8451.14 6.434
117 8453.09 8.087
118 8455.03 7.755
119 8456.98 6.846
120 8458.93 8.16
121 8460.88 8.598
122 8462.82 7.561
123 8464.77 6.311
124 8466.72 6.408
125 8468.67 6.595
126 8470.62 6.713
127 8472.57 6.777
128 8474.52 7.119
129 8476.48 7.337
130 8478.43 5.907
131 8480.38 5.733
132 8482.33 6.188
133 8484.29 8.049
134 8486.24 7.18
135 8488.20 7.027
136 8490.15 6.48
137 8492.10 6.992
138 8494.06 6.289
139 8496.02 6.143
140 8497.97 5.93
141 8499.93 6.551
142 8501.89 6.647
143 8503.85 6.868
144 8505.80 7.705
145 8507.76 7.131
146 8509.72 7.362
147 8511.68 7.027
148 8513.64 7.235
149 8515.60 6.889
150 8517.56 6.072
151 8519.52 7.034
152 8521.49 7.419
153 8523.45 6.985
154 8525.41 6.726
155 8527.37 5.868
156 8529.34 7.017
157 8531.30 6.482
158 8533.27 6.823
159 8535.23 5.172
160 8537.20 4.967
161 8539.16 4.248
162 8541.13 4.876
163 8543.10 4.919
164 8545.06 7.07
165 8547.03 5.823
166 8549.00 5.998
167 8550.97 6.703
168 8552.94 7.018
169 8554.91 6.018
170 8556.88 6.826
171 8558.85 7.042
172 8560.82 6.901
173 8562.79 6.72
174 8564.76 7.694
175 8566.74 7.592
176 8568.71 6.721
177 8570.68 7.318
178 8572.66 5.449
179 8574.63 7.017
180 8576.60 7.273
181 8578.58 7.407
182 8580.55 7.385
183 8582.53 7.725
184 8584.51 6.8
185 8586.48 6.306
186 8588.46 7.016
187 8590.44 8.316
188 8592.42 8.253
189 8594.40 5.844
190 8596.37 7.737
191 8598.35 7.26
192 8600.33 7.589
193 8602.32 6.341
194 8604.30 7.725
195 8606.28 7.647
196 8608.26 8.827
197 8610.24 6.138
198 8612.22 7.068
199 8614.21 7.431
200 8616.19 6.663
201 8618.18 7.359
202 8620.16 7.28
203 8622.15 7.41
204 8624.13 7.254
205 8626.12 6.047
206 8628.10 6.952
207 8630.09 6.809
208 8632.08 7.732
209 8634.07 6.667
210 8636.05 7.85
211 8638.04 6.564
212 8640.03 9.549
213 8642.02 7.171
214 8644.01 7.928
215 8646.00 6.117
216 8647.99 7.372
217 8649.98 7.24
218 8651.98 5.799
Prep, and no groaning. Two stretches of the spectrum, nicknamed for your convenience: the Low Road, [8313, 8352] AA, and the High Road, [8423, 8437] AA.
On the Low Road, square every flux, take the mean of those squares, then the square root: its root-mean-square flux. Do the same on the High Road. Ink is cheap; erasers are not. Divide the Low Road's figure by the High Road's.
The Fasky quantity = 1.006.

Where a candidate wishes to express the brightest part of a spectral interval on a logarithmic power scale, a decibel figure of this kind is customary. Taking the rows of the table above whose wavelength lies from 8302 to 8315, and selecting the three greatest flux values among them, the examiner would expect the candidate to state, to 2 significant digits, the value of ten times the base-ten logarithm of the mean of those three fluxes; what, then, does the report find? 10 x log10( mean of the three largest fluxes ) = 8.9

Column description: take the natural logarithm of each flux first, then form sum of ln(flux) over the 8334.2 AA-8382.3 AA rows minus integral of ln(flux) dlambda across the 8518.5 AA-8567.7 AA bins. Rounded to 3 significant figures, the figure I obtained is -41.3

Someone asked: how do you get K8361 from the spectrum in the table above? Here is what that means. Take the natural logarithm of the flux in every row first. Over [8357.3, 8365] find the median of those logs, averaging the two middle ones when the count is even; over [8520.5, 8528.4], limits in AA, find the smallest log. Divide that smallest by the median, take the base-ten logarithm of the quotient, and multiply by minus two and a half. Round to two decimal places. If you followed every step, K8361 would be 0.12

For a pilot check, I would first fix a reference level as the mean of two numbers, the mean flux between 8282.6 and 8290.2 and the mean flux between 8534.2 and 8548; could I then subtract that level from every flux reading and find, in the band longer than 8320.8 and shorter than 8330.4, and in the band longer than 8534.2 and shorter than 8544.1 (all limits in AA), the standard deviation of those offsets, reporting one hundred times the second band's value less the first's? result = -1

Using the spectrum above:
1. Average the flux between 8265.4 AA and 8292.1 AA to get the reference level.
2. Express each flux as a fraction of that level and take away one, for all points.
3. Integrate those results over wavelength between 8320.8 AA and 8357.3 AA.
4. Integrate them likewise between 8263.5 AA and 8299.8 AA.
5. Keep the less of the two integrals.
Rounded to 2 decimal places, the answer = -2.03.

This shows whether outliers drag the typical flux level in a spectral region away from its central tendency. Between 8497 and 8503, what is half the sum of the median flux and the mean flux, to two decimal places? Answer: 6.46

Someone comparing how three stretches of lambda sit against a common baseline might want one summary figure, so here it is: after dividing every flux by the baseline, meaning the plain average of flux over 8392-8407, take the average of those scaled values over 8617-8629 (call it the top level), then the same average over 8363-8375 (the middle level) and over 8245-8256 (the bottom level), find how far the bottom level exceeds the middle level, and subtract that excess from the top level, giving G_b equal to 0.97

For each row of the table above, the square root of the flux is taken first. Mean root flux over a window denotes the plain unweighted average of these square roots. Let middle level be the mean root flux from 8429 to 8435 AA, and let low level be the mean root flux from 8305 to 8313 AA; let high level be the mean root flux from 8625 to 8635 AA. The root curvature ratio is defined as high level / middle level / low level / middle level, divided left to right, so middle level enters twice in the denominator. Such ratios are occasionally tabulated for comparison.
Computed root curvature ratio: 0.132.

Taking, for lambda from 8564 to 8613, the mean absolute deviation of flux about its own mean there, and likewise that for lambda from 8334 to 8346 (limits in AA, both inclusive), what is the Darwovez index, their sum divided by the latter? 5.0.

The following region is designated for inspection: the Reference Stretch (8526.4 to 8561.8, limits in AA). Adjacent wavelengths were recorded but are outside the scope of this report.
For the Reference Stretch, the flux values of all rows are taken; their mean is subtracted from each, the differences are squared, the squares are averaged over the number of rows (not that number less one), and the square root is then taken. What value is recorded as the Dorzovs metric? 0.89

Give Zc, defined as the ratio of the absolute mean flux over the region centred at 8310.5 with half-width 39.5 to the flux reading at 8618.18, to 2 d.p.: 1.00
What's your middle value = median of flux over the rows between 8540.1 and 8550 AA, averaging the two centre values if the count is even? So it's 5.8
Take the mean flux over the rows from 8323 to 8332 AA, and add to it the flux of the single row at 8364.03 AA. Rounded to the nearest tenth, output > 14.8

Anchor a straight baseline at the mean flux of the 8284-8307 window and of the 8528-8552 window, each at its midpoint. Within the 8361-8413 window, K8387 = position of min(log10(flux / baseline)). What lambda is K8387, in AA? 8398.76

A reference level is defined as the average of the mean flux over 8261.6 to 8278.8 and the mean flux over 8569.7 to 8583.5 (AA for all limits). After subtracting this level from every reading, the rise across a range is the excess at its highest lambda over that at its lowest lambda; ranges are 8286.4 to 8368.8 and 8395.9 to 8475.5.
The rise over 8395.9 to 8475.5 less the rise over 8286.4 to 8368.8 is 0.66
